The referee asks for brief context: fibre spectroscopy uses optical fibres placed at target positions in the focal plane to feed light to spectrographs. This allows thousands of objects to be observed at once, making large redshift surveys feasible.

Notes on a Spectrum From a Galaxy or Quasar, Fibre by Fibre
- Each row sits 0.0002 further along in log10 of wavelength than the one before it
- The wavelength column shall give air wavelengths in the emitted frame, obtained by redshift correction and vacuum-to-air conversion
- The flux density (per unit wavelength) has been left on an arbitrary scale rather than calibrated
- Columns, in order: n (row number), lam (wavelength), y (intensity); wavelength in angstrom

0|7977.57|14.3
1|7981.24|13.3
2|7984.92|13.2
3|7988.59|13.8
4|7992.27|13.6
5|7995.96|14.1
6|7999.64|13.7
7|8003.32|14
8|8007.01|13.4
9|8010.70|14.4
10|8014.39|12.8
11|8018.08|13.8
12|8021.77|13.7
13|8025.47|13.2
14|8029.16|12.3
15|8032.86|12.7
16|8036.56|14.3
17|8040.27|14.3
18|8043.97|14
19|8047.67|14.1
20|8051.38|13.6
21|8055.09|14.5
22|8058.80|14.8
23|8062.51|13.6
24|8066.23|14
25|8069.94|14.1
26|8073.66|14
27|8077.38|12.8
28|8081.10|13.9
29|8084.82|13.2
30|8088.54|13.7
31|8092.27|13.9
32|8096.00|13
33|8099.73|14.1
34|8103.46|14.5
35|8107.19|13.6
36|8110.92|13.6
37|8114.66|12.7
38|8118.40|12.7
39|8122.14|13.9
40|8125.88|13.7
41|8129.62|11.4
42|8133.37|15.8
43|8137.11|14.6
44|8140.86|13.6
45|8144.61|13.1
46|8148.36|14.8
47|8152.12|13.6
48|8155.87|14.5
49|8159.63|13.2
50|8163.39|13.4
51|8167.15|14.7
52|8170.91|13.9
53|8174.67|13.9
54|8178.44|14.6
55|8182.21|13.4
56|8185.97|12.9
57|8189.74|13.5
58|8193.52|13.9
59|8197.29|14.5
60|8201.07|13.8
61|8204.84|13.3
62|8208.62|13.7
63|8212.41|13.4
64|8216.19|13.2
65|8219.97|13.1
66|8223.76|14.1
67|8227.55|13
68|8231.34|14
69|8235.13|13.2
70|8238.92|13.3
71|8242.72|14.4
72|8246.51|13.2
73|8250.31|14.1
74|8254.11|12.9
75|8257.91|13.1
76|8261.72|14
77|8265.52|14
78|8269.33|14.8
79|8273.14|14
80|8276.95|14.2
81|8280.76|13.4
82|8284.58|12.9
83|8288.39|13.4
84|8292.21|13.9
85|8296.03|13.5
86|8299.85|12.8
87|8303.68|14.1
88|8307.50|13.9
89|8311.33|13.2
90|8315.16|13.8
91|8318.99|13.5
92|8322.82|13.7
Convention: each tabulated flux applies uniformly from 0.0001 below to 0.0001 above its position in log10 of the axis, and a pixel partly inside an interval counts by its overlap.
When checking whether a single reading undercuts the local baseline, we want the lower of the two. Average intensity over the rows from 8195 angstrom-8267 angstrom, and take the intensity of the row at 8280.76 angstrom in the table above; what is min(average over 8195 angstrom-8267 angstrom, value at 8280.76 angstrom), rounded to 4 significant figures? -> 13.40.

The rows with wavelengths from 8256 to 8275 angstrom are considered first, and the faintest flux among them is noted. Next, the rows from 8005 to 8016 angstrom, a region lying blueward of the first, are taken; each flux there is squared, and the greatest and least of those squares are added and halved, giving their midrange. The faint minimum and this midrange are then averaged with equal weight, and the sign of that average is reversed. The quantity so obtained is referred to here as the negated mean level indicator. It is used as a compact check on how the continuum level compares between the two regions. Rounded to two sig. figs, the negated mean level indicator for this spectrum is -99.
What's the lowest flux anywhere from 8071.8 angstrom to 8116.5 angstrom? 12.7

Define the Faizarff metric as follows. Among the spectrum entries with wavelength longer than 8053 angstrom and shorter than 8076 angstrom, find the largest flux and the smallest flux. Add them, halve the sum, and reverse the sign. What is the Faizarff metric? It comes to -14.2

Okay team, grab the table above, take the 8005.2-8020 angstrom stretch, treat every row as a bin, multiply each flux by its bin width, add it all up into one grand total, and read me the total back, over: 201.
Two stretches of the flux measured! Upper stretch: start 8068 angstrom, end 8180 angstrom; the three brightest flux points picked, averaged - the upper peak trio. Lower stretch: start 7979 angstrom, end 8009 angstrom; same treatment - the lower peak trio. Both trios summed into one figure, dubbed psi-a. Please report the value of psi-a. 29.1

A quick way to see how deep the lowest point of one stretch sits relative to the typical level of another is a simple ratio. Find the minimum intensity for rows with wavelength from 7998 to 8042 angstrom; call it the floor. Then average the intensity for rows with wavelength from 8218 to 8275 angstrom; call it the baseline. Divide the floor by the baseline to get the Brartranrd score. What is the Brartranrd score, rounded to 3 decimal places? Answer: 0.899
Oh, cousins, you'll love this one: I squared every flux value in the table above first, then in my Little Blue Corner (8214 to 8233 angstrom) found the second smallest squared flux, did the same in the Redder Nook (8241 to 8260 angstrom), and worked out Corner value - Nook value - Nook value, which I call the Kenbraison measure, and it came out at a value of -172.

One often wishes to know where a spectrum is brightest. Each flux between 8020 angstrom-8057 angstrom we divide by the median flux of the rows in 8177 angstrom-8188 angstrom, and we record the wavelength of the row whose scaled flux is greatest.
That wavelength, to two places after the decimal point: 8055.09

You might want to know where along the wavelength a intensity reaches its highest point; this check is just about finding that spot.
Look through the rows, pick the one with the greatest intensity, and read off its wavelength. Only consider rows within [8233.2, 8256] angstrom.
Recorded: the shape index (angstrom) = 8242.72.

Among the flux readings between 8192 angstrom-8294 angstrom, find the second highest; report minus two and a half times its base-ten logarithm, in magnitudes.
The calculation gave -2.90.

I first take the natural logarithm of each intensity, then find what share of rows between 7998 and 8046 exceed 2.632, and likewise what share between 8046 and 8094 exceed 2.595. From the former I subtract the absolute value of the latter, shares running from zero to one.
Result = -0.46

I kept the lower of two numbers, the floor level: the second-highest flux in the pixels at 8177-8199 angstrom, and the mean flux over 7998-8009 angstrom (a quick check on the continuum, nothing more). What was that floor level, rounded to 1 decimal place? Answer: 13.7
